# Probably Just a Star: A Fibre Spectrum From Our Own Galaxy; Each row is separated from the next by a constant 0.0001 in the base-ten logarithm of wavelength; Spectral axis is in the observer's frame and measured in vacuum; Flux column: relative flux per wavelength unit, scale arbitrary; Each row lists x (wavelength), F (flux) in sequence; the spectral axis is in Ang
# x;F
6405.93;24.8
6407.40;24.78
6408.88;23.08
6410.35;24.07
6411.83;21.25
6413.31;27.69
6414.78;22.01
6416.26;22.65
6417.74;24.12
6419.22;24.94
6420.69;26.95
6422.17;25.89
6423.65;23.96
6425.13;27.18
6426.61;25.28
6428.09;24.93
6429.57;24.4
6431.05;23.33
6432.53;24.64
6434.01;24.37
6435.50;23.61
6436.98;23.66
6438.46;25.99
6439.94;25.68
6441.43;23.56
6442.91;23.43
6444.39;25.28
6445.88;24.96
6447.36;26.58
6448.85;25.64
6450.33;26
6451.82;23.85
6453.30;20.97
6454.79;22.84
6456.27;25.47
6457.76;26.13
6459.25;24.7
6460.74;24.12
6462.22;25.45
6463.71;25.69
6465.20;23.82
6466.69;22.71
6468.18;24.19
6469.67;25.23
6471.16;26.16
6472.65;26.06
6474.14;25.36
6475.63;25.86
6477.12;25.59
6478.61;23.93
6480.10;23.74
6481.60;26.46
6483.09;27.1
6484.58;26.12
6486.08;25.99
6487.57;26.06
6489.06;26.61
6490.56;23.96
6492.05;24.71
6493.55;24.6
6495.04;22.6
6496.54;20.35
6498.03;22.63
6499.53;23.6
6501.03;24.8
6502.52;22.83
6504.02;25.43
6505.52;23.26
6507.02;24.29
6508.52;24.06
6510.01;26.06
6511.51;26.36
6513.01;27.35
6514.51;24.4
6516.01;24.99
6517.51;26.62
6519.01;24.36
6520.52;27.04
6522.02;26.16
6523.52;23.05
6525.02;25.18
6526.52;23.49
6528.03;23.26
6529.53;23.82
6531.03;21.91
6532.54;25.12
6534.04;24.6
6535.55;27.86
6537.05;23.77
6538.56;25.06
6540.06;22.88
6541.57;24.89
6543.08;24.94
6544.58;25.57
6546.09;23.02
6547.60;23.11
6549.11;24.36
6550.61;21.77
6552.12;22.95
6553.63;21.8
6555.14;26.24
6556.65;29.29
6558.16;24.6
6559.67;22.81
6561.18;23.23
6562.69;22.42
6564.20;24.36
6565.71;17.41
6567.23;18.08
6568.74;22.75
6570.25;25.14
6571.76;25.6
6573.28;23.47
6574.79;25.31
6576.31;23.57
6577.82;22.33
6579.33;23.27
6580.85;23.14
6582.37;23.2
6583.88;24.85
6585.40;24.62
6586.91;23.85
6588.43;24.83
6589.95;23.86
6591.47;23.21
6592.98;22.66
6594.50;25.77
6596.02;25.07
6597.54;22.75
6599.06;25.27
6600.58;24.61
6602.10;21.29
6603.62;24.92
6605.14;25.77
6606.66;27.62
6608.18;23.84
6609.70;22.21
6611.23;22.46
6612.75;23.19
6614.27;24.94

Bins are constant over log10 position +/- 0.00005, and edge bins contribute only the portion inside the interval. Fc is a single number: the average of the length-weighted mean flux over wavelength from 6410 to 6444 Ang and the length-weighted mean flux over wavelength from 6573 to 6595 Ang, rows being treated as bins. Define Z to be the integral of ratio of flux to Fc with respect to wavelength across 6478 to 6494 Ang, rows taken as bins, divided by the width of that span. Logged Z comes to 1.05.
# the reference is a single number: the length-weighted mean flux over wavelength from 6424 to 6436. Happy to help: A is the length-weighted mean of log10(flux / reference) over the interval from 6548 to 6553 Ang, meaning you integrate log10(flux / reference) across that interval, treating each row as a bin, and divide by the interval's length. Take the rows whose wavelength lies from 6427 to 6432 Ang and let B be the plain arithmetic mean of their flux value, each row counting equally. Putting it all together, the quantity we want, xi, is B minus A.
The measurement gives 24.3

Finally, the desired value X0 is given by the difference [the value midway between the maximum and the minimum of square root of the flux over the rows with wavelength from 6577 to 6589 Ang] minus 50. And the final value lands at -45.1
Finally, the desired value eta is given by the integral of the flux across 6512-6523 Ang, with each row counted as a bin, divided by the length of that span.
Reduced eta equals 25.8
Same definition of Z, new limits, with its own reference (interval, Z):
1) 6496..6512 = 0.99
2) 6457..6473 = 1.03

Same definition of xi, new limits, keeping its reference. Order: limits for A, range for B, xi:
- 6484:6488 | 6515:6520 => 25.3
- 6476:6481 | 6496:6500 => 22.2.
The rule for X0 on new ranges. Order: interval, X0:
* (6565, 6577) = -45.4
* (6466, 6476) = -45.1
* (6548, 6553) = -45.2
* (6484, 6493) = -45.0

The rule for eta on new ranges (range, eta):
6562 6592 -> 23.3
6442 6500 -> 24.7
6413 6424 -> 24.7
